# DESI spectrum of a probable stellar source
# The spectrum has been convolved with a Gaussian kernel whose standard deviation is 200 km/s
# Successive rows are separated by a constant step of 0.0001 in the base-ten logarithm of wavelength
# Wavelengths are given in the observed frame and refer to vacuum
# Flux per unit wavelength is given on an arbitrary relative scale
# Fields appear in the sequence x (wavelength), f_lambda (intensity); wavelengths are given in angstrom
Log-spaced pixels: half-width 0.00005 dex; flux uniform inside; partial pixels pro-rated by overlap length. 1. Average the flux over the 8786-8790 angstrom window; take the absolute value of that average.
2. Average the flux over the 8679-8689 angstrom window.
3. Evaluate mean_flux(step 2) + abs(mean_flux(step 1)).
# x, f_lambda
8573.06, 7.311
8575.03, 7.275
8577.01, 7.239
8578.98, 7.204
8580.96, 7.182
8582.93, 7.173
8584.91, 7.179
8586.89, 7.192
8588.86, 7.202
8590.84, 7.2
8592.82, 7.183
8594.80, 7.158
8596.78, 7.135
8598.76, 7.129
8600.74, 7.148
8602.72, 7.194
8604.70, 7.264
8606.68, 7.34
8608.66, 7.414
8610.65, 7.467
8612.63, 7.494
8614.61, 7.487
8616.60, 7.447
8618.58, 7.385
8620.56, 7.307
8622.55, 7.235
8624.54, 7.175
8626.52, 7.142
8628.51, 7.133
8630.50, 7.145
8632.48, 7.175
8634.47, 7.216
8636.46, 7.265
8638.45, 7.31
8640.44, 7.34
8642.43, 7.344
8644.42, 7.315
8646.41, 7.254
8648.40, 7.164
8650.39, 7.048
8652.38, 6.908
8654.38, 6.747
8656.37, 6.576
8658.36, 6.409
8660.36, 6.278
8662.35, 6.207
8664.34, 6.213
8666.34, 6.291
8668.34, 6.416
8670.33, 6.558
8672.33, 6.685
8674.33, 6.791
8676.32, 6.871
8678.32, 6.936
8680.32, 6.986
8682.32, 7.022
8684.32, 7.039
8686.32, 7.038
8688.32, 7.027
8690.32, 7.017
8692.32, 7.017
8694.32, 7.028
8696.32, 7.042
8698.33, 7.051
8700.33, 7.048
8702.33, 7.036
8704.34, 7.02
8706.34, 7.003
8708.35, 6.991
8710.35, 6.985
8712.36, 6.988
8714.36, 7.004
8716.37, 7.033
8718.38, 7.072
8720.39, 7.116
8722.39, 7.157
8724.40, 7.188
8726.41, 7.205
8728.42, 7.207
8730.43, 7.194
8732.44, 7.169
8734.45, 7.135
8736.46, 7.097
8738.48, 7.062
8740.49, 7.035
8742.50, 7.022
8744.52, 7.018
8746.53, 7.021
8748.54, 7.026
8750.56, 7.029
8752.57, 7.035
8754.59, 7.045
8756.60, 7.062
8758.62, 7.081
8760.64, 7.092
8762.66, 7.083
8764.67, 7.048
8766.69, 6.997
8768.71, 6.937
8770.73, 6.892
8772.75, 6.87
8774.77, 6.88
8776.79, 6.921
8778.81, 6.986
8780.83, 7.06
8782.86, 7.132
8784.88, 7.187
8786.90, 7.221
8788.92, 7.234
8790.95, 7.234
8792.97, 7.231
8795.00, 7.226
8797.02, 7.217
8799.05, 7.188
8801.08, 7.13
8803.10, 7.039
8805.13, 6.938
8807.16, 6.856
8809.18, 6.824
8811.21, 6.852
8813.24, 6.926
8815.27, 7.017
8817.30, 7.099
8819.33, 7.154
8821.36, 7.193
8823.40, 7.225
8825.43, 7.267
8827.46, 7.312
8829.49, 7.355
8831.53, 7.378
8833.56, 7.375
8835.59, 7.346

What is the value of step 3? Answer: 14.2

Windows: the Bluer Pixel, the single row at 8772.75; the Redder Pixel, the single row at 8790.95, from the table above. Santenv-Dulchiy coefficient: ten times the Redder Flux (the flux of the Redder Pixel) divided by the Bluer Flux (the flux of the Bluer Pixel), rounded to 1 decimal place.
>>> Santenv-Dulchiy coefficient 10.5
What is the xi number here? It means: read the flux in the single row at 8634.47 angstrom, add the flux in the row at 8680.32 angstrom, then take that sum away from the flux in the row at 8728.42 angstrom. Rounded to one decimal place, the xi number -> -7.0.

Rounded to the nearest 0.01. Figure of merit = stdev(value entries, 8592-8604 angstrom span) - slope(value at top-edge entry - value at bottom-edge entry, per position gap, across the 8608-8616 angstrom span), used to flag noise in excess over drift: 0.01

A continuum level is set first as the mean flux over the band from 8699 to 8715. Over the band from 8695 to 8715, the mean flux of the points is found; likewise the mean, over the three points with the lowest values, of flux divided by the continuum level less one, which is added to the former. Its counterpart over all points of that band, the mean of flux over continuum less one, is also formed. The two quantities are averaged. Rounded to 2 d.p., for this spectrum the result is 3.51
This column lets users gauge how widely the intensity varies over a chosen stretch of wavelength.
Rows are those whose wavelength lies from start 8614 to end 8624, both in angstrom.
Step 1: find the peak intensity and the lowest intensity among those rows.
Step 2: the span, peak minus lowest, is 0.25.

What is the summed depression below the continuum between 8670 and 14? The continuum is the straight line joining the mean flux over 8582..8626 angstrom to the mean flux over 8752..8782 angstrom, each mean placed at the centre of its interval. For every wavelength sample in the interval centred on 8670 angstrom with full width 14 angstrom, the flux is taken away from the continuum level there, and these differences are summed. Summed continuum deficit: 4.3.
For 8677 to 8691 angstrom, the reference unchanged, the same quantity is 0.9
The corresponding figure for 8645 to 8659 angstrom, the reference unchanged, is 2.2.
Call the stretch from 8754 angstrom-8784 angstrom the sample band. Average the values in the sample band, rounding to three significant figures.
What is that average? 7.01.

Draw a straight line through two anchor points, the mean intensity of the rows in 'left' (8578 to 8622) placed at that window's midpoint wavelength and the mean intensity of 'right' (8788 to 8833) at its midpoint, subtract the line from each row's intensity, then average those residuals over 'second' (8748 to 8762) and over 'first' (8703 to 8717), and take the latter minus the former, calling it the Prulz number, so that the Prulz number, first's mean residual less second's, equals -0.08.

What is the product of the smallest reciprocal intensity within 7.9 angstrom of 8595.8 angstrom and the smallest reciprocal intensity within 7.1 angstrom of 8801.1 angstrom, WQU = 0.0192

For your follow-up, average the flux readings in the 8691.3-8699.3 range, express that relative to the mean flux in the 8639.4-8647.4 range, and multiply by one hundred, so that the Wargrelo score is 96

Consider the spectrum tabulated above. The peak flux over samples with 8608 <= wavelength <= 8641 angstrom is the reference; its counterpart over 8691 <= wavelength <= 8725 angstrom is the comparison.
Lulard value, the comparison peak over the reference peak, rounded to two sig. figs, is 0.96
